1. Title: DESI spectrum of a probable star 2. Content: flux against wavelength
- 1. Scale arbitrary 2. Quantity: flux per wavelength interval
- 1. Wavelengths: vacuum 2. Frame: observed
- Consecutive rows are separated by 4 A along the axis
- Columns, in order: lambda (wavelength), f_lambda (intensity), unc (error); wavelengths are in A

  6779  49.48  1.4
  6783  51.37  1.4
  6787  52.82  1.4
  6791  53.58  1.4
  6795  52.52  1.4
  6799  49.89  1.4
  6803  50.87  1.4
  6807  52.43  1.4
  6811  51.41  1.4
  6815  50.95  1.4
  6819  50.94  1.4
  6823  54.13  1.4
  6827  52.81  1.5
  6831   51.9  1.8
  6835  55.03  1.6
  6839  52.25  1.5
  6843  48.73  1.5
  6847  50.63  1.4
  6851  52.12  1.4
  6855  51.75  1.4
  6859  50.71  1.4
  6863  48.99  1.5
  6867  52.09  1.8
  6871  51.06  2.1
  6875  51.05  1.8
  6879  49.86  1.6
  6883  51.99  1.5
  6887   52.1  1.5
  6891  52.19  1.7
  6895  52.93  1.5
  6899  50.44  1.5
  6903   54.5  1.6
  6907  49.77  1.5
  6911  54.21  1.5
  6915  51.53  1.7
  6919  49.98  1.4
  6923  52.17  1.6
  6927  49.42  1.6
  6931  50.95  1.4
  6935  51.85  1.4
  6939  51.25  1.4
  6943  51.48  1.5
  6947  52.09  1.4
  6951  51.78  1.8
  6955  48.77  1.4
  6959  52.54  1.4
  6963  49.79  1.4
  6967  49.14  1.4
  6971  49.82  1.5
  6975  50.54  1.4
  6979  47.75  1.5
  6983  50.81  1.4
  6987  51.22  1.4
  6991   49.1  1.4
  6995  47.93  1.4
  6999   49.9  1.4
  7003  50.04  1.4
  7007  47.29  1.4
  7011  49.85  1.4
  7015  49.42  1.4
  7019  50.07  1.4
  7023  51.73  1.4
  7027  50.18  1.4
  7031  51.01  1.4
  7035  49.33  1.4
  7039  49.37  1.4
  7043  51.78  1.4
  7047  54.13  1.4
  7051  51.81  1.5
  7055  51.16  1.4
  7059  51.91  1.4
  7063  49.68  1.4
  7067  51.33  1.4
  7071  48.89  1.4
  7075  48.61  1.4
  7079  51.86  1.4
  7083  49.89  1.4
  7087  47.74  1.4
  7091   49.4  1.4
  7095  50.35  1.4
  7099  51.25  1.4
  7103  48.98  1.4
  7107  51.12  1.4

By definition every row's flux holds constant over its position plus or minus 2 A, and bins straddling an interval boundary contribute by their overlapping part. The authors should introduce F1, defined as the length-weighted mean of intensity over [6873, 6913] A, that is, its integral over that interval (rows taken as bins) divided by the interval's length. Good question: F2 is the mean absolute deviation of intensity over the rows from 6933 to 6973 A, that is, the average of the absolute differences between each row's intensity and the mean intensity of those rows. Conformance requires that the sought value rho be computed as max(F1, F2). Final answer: 51.9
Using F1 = 51.9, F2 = 1.18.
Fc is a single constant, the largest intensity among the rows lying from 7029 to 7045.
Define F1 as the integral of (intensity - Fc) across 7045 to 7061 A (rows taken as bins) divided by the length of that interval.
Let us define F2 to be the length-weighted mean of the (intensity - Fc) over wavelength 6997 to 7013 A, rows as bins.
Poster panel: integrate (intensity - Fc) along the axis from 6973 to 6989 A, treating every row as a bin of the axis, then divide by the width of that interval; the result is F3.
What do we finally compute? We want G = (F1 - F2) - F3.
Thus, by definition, 4.7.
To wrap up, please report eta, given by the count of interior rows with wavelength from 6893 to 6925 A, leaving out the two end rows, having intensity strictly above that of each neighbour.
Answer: 2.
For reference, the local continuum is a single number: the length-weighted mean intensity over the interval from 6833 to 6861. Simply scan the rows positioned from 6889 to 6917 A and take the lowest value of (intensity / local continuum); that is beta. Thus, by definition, 0.964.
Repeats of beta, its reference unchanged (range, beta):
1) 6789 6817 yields 0.967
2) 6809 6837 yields 0.987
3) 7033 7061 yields 0.956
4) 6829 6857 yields 0.944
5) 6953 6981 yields 0.925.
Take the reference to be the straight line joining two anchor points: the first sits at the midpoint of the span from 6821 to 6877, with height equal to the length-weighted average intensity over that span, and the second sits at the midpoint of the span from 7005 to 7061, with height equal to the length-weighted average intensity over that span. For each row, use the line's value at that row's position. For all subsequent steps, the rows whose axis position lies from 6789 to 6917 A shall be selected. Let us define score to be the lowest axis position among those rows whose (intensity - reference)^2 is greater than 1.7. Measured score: 6791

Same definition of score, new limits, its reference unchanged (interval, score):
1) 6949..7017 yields 6955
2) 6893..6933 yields 6895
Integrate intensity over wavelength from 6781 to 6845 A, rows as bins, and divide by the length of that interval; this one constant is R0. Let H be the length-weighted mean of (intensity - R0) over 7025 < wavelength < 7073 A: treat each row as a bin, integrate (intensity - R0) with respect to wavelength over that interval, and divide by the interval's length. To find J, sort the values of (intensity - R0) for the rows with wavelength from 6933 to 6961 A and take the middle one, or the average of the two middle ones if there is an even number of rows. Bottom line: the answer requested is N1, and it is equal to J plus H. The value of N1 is -1.29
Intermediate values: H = -1.1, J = -0.2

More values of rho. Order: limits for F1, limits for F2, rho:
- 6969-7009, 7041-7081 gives 49.4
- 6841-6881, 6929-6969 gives 50.7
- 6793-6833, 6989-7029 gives 51.8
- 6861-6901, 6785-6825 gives 51.3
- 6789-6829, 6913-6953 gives 52.0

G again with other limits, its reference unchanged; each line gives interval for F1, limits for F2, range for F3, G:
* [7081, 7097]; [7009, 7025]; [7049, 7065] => -0.3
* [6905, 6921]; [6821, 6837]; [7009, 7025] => -0.6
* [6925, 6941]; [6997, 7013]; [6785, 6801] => 1.2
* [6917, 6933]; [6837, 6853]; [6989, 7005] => 2.2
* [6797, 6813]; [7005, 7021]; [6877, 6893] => 2.2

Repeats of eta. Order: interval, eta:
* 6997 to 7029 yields 3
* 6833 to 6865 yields 1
